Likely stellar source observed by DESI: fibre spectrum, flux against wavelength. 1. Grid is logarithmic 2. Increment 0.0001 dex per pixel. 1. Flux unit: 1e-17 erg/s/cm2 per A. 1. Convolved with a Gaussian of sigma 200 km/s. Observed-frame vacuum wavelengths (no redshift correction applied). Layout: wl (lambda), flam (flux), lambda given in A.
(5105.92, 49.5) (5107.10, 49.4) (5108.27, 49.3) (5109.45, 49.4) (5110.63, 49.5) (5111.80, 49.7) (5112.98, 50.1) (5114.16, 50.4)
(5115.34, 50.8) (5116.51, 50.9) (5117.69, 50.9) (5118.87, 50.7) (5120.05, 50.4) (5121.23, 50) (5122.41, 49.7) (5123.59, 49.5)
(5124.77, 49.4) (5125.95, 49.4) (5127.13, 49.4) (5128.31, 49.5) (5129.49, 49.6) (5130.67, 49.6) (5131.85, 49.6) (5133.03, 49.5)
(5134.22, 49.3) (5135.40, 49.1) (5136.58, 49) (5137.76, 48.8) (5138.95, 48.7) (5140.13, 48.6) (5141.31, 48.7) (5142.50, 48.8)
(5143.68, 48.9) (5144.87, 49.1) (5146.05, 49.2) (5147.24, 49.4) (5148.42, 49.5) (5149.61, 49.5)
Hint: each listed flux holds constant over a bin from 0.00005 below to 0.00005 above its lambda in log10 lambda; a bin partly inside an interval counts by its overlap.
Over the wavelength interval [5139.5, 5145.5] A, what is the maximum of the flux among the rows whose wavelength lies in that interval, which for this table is 49.1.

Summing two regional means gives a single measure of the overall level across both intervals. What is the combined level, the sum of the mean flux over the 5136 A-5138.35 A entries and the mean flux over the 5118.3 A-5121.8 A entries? 99.3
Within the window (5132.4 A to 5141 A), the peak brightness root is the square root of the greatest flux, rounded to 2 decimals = 7.04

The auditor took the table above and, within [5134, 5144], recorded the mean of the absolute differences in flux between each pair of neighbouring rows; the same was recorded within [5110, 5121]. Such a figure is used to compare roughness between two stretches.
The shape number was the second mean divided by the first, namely 1.9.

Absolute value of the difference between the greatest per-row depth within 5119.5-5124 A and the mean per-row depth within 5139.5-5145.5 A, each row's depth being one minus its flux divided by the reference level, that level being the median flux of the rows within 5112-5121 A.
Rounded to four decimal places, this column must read 0.0134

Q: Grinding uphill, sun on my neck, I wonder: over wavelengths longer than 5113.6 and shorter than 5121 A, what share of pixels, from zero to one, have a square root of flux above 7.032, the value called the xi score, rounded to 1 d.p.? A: 1.0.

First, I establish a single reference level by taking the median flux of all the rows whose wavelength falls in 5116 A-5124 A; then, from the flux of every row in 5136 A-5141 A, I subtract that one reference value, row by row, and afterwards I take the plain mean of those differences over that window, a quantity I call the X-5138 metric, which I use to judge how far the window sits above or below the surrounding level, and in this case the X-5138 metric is -1.6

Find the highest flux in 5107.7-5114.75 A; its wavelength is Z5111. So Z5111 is 5114.16 A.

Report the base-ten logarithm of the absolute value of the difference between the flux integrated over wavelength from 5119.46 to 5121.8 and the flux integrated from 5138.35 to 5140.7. 0.51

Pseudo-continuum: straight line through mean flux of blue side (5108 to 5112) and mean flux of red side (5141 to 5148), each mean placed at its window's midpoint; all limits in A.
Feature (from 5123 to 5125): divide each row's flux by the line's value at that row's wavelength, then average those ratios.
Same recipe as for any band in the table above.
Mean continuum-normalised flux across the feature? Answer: 1.00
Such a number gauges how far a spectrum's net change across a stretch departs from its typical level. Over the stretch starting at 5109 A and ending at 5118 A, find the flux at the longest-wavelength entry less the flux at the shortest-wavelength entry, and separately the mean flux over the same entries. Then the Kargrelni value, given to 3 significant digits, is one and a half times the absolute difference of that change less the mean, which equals 73.1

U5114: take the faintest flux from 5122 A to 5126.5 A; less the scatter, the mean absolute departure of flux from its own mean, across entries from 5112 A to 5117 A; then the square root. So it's 7.01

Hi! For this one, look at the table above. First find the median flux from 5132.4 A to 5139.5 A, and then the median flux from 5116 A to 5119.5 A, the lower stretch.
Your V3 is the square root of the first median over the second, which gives 0.98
